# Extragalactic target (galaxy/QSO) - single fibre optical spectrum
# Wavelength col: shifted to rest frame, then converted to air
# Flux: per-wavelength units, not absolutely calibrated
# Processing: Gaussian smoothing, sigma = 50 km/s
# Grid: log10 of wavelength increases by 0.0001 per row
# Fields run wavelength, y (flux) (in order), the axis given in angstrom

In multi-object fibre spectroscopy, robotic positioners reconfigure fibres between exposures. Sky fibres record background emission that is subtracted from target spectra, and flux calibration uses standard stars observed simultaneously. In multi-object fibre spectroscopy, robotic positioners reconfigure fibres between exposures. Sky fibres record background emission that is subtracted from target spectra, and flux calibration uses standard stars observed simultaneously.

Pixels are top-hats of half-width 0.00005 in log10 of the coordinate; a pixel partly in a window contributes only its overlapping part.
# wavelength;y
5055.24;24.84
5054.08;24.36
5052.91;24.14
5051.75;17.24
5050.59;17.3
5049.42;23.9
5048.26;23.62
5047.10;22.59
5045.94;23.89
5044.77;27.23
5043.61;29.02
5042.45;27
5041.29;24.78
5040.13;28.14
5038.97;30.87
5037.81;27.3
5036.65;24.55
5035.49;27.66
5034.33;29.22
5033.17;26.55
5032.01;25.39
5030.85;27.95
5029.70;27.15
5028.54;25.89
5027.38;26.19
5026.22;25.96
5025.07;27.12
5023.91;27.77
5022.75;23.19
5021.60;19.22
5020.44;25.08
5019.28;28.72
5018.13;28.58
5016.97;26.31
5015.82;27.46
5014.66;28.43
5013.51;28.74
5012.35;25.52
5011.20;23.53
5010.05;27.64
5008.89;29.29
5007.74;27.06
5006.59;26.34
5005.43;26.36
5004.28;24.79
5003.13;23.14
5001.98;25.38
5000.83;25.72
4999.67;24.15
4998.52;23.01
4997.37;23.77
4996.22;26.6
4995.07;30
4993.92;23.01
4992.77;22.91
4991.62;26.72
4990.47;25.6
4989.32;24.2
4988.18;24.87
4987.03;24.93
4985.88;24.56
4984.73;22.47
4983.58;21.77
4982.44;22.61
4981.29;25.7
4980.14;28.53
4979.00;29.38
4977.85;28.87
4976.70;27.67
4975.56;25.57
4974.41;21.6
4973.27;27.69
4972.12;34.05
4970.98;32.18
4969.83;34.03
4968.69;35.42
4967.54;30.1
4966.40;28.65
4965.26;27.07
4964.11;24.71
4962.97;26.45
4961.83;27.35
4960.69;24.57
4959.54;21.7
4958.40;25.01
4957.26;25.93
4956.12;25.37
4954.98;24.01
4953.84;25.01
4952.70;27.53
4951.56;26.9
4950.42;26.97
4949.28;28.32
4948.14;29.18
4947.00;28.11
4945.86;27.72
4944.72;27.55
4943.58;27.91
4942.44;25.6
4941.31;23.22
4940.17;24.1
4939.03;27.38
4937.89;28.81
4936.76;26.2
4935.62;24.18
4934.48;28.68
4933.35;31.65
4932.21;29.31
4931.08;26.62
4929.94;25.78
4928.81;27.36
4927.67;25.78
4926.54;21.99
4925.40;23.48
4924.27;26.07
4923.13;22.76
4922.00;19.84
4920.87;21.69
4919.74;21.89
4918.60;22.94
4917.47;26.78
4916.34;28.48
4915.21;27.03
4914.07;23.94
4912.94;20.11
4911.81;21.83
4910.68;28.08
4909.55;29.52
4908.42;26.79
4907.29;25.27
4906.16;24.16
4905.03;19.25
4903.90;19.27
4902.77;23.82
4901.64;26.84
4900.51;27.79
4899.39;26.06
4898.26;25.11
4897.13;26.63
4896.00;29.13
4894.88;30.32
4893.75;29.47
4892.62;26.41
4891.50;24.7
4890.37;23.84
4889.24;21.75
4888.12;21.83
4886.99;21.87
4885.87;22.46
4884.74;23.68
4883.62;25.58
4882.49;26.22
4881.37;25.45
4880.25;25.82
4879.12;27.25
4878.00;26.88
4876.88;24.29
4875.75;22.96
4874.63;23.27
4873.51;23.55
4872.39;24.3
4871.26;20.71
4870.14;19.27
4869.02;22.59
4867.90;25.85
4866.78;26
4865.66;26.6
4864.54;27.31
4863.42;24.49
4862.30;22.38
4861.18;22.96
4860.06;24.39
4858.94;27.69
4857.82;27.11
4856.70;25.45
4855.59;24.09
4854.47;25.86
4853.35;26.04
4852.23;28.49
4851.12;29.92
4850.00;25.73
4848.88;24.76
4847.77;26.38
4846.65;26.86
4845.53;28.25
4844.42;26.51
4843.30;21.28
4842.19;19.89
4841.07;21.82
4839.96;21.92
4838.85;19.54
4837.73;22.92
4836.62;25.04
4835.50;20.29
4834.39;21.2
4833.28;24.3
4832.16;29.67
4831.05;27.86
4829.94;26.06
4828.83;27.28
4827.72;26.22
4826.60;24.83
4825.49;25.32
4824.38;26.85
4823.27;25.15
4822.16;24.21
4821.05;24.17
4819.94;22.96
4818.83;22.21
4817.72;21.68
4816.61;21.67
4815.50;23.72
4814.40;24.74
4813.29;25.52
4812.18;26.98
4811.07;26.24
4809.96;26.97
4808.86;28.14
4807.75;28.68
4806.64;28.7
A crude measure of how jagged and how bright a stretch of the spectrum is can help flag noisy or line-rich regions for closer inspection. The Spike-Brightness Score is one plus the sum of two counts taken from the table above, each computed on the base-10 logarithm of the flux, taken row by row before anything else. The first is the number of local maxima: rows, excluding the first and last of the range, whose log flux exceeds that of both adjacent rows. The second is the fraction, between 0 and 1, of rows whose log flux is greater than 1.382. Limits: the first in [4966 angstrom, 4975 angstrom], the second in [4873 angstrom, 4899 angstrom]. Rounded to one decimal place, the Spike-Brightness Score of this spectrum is 3.6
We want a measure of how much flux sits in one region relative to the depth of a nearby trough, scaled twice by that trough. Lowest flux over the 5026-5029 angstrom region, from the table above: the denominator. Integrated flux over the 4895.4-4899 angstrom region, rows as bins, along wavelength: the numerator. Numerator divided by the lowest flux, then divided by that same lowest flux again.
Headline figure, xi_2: 0.14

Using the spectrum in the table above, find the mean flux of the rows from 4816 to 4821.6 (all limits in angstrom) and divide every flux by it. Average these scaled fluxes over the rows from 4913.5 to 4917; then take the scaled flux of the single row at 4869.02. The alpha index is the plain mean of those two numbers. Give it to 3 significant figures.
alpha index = 1.09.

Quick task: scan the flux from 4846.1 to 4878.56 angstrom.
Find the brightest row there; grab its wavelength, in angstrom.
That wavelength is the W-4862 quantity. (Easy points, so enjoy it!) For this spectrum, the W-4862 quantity 4851.12 angstrom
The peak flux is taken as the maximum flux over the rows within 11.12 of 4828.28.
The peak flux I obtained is 29.67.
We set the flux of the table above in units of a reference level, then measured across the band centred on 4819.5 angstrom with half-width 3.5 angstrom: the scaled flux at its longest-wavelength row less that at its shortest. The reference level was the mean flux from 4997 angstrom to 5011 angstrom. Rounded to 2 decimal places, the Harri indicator 0.10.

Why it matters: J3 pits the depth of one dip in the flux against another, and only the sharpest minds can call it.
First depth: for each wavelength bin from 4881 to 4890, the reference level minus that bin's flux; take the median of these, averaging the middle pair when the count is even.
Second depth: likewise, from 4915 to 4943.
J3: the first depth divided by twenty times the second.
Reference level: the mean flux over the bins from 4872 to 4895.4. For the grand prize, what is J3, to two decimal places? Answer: -0.10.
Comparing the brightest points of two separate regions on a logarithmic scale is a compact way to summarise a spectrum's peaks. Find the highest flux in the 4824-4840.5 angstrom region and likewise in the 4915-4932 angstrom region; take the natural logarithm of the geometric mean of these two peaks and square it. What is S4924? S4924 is 11.4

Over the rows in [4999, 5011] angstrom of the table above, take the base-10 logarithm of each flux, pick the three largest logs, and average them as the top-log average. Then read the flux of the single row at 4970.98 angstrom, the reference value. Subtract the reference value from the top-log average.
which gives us -30.7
